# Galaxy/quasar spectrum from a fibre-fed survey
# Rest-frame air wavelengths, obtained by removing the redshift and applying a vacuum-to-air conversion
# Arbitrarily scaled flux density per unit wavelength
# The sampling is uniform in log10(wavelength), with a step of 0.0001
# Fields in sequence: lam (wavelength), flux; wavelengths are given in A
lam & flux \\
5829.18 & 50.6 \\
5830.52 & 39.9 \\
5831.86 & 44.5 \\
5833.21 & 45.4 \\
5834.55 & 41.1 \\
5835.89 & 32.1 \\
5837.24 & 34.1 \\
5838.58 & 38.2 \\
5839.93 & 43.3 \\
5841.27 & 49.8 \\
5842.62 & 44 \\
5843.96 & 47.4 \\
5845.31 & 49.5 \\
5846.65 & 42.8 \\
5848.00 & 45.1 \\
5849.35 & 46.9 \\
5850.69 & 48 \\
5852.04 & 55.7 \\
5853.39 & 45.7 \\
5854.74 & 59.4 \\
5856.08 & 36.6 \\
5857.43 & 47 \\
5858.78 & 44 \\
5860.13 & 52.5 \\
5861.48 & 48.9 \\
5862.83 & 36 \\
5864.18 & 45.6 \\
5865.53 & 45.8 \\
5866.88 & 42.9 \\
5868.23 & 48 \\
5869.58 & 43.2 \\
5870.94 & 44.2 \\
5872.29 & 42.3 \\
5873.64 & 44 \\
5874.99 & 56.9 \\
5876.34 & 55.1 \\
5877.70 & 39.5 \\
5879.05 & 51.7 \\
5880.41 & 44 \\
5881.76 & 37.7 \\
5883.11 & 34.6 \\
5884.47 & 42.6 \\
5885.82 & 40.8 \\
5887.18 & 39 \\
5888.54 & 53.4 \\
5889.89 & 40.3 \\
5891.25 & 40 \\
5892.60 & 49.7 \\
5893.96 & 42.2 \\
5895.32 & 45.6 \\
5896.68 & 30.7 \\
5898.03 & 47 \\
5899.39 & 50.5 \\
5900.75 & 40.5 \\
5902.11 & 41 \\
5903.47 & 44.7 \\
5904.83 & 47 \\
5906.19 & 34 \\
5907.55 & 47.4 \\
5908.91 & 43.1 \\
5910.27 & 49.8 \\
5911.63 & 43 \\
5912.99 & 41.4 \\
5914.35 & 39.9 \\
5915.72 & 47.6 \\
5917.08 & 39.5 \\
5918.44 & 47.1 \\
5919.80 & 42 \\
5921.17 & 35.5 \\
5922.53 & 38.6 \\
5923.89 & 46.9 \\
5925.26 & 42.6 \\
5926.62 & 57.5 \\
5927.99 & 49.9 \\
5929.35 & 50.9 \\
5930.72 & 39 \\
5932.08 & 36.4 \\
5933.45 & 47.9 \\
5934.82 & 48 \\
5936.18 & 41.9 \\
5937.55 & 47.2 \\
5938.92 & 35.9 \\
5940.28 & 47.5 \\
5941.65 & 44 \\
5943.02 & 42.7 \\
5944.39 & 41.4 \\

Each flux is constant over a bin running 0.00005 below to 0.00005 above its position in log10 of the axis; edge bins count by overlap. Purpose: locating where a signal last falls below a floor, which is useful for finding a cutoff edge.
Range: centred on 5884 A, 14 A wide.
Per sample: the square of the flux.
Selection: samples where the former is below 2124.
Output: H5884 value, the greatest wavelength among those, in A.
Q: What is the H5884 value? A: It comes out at 5889.89 A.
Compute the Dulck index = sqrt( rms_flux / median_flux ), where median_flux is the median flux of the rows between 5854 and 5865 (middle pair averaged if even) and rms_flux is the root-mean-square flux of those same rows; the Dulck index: 1.01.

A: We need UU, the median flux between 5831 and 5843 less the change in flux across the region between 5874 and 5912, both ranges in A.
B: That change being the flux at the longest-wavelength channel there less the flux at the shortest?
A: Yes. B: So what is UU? 57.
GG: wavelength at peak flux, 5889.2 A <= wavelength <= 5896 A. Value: 5892.60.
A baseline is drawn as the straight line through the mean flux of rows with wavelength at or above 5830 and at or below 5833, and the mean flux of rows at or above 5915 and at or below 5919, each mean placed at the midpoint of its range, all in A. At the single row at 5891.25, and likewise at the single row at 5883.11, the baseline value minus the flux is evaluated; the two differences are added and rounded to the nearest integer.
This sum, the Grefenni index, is 13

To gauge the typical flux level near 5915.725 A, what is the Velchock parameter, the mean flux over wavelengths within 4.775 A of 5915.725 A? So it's 42.9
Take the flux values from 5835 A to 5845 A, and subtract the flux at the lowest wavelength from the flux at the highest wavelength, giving 15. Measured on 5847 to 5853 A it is 11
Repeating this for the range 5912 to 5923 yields -3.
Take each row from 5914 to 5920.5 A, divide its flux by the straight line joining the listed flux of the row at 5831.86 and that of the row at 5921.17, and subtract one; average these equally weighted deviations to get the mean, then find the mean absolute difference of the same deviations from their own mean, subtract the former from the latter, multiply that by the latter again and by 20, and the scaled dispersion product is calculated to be -0.21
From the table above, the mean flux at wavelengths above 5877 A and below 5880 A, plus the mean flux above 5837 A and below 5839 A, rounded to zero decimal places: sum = 82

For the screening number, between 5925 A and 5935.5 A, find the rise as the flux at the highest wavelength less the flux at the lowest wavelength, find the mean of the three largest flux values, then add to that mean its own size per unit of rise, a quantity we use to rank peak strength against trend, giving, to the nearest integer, 63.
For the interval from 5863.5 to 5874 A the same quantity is 17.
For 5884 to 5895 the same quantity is -73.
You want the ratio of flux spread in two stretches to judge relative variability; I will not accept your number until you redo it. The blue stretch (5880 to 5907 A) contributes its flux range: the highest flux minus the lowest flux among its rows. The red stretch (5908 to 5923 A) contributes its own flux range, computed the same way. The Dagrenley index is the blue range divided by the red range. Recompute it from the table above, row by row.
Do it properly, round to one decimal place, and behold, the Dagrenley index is 1.6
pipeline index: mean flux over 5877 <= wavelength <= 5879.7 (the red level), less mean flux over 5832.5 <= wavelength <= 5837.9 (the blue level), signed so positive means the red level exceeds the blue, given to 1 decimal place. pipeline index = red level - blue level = 7.4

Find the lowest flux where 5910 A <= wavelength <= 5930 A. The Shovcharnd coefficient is 35.5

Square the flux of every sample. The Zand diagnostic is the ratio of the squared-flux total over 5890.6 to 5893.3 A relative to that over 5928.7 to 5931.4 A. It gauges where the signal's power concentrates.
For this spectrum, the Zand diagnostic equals 0.99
